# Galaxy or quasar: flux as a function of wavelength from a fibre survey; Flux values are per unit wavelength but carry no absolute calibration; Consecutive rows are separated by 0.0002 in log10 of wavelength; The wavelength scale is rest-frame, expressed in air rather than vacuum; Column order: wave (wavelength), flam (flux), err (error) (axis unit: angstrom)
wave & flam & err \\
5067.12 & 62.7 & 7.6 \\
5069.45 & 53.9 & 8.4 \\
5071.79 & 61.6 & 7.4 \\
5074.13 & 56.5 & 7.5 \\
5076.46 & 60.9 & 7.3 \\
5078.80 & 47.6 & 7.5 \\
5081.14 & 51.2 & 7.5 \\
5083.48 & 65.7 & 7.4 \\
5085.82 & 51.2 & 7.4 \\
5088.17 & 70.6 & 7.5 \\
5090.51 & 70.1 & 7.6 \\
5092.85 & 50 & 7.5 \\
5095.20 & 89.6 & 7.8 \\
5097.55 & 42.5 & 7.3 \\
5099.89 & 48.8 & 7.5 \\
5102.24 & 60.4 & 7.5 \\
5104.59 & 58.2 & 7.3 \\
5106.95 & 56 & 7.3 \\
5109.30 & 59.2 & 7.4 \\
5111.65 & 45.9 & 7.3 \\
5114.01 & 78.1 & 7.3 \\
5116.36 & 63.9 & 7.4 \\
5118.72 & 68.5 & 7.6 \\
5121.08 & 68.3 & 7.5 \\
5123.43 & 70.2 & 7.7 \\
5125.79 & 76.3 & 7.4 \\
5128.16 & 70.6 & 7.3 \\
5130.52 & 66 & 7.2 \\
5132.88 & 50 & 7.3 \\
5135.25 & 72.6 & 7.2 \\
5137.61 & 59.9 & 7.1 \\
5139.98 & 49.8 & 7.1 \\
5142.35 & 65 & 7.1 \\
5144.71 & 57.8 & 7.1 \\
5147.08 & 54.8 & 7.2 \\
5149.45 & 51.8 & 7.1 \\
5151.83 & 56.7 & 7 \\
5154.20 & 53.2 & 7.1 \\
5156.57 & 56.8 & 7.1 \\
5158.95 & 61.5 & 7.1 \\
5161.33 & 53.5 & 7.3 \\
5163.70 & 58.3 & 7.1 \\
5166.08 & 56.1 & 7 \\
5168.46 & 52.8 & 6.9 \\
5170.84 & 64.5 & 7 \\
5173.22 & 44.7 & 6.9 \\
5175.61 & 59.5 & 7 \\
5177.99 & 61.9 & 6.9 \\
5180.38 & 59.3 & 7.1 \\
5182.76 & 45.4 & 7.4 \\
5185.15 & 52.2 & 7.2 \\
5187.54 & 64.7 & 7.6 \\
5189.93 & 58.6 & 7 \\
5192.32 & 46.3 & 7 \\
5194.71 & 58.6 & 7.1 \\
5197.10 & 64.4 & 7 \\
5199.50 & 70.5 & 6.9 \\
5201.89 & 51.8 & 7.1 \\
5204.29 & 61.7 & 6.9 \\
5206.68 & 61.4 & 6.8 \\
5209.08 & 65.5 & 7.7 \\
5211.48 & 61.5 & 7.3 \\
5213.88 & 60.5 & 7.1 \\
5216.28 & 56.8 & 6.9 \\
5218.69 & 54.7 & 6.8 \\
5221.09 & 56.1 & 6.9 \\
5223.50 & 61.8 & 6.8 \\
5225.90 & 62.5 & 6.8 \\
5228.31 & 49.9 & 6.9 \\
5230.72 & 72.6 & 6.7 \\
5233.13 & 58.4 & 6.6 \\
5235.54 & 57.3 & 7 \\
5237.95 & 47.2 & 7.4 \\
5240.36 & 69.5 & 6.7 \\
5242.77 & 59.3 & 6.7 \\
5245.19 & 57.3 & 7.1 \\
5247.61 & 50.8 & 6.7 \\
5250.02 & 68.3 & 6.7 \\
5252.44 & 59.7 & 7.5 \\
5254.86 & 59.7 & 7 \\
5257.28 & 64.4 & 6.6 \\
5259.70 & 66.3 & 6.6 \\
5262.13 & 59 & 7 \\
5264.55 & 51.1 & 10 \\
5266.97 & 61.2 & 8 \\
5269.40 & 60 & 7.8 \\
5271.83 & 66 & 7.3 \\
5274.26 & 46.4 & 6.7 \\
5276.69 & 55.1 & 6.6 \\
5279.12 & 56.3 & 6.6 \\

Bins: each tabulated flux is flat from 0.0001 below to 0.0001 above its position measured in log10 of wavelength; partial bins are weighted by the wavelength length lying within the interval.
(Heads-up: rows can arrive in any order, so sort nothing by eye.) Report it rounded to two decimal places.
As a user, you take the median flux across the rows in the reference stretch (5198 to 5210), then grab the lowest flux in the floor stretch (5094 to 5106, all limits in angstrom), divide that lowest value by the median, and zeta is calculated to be 0.69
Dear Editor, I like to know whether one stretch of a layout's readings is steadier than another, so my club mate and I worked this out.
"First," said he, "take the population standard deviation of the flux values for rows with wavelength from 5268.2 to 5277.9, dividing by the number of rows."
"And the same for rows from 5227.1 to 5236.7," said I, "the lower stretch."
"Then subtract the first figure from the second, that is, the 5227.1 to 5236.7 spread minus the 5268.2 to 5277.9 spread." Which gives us 1.0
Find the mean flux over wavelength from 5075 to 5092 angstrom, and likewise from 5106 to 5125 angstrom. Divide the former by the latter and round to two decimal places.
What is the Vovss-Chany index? 0.93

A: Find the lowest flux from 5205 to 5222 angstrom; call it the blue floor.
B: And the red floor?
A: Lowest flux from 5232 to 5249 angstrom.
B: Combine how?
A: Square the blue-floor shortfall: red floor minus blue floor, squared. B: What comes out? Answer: 56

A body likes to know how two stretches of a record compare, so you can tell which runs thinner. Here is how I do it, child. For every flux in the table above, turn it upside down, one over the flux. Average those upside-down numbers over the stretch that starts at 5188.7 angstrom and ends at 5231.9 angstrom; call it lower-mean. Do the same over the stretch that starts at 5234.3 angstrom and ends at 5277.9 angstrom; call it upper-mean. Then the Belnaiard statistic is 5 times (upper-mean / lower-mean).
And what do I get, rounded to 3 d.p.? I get 5.084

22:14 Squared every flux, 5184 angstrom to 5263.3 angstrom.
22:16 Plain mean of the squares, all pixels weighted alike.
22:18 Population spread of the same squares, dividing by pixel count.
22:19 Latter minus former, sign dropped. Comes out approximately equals 2852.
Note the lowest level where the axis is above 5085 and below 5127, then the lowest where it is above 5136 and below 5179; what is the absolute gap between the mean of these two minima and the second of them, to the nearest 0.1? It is 1.1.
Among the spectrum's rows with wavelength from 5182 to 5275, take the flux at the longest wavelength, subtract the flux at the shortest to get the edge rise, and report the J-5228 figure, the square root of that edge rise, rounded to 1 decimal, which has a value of 1.0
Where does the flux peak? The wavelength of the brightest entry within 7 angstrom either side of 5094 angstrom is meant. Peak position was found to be 5095.20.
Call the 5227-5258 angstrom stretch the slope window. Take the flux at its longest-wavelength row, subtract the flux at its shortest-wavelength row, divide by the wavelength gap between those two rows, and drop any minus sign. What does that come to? 0.50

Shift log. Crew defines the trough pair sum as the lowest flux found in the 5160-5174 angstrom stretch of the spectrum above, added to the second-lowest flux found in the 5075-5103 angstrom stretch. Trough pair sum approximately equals 92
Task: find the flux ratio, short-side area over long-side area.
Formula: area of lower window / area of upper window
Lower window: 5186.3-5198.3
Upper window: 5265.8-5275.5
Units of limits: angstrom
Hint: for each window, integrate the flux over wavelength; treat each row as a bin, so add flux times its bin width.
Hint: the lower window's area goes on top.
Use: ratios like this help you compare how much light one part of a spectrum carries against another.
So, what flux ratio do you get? 1.2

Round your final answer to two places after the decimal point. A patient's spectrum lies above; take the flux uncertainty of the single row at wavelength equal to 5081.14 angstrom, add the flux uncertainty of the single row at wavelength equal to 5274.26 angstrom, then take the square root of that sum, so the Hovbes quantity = 3.77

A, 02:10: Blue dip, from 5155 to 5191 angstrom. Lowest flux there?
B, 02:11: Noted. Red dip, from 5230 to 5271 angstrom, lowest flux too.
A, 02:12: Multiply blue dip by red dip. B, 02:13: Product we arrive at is 2110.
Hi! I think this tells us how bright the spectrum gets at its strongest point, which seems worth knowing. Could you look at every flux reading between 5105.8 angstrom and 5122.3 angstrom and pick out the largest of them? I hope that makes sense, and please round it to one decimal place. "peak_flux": 78.1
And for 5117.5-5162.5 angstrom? 76.3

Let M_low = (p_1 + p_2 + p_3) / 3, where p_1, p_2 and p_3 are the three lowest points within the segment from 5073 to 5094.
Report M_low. 49.6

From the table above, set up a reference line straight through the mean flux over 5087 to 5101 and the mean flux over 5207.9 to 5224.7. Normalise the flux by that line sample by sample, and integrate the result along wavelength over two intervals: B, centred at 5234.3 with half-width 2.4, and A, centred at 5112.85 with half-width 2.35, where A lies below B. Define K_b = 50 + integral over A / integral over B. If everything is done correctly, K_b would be 51.0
